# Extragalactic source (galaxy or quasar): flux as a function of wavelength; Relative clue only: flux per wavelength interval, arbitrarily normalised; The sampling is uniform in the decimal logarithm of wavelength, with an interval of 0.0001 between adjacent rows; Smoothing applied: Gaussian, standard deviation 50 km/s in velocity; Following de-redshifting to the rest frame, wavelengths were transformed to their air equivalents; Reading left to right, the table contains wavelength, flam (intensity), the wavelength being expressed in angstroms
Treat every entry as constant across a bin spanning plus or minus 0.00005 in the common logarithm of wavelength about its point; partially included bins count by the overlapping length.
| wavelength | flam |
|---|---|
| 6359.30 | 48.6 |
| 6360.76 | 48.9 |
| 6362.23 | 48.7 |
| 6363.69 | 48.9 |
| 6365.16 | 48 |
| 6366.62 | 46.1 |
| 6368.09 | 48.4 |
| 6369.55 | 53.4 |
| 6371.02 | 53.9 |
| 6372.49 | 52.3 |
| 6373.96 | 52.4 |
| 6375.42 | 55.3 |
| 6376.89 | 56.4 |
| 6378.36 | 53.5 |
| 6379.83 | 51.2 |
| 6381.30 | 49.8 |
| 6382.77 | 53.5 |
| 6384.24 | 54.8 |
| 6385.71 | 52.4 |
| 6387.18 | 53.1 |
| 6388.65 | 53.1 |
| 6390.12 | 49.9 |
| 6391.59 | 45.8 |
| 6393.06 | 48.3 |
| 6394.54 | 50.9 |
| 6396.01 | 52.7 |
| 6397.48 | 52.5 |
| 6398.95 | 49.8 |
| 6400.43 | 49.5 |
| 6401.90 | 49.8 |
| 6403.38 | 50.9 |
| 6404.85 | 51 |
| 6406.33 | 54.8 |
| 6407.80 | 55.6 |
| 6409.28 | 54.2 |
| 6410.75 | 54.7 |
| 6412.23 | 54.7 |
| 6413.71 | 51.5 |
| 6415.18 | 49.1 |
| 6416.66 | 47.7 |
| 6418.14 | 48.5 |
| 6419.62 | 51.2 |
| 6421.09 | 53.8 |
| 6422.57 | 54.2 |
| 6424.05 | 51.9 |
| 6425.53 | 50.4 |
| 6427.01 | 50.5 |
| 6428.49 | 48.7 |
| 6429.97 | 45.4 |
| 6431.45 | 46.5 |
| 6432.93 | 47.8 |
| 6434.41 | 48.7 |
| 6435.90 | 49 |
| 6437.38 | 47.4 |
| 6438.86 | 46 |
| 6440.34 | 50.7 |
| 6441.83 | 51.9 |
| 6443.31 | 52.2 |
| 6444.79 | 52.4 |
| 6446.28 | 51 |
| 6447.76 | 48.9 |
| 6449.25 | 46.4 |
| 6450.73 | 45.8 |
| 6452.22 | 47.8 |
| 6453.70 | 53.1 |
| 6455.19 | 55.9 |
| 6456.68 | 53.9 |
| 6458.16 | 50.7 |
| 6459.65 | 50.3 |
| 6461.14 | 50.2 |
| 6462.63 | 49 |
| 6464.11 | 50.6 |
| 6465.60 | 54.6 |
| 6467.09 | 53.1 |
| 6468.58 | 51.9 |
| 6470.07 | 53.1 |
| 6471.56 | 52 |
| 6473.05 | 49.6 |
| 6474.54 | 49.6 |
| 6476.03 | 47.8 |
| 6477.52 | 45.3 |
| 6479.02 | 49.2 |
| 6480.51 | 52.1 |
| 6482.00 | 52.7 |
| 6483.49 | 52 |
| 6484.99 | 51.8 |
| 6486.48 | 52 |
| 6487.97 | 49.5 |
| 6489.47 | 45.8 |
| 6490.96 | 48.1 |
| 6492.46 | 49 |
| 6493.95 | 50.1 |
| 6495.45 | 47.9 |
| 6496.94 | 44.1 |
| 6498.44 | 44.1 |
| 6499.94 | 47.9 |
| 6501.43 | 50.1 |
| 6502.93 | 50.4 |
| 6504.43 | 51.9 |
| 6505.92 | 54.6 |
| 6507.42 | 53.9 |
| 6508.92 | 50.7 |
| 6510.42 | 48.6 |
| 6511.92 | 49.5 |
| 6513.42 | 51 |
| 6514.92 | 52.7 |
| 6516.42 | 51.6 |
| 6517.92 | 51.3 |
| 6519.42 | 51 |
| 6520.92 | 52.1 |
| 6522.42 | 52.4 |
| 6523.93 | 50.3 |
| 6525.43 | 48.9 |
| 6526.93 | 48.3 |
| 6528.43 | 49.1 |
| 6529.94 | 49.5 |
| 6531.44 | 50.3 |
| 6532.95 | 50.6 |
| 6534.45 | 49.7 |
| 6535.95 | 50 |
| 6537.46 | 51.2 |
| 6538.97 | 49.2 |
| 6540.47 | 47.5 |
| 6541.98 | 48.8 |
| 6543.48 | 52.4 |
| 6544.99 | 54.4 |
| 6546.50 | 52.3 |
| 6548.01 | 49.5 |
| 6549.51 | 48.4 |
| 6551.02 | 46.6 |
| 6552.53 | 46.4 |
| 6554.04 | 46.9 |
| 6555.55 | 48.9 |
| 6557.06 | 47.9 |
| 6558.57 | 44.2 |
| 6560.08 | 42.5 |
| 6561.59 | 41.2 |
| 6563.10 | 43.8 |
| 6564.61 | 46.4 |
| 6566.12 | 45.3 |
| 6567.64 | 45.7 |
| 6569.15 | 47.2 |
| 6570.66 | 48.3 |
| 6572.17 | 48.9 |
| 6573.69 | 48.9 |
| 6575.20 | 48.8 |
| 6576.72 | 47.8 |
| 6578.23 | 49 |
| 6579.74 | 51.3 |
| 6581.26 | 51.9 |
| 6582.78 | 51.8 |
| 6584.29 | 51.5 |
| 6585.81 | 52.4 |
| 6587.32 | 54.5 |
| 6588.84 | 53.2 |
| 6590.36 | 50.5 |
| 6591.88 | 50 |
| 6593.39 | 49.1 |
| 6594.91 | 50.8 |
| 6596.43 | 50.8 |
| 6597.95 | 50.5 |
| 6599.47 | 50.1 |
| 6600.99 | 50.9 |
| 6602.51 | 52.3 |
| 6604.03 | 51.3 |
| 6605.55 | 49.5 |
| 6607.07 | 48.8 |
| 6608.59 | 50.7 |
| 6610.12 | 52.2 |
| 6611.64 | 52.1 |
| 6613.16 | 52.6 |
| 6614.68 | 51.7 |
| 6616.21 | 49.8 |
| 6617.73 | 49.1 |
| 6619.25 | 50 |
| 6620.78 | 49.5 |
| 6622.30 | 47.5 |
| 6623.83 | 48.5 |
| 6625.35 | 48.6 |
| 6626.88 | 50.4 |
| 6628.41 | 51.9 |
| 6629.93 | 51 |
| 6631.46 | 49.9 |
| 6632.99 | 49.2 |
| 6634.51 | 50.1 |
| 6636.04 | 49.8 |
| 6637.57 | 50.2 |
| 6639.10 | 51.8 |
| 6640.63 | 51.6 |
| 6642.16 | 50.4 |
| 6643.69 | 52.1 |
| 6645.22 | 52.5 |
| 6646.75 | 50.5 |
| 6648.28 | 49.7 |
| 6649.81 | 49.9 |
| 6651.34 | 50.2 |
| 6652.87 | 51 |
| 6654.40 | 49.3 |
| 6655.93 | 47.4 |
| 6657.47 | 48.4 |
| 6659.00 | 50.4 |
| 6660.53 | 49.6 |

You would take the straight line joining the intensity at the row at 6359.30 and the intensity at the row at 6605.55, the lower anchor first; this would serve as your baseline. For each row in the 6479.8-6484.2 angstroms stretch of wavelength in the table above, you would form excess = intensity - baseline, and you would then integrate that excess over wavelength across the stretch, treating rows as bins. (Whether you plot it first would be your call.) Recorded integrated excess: 14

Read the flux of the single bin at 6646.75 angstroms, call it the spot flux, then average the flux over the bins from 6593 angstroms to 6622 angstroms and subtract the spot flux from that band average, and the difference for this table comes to 0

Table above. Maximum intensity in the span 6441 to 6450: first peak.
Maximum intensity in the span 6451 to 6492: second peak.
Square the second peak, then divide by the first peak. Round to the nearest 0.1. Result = 59.6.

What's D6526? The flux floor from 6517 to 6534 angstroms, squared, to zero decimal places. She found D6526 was 2333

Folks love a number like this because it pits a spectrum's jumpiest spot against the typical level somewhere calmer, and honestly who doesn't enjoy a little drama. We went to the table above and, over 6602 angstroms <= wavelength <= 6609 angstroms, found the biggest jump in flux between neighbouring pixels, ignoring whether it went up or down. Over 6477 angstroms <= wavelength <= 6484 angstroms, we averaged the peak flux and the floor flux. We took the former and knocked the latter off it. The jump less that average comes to -47.1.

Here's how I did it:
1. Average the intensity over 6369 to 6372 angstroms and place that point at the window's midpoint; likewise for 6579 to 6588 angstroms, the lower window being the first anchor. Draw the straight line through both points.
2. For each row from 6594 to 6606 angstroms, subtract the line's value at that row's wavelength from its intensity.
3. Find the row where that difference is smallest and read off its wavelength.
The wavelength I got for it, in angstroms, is 6605.55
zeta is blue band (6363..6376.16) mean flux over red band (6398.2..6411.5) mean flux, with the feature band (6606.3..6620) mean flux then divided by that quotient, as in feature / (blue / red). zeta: 52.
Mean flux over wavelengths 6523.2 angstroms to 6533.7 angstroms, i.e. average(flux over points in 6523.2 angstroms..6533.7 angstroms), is 49.6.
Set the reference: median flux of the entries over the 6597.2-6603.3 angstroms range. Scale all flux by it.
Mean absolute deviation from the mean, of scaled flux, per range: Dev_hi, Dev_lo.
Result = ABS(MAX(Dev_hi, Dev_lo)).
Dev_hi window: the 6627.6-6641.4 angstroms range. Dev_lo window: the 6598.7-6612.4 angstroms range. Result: 0.019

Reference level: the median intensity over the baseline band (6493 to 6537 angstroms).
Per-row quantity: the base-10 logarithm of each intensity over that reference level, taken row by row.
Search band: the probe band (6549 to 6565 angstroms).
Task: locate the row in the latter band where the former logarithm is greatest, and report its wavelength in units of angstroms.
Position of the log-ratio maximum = 6555.55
